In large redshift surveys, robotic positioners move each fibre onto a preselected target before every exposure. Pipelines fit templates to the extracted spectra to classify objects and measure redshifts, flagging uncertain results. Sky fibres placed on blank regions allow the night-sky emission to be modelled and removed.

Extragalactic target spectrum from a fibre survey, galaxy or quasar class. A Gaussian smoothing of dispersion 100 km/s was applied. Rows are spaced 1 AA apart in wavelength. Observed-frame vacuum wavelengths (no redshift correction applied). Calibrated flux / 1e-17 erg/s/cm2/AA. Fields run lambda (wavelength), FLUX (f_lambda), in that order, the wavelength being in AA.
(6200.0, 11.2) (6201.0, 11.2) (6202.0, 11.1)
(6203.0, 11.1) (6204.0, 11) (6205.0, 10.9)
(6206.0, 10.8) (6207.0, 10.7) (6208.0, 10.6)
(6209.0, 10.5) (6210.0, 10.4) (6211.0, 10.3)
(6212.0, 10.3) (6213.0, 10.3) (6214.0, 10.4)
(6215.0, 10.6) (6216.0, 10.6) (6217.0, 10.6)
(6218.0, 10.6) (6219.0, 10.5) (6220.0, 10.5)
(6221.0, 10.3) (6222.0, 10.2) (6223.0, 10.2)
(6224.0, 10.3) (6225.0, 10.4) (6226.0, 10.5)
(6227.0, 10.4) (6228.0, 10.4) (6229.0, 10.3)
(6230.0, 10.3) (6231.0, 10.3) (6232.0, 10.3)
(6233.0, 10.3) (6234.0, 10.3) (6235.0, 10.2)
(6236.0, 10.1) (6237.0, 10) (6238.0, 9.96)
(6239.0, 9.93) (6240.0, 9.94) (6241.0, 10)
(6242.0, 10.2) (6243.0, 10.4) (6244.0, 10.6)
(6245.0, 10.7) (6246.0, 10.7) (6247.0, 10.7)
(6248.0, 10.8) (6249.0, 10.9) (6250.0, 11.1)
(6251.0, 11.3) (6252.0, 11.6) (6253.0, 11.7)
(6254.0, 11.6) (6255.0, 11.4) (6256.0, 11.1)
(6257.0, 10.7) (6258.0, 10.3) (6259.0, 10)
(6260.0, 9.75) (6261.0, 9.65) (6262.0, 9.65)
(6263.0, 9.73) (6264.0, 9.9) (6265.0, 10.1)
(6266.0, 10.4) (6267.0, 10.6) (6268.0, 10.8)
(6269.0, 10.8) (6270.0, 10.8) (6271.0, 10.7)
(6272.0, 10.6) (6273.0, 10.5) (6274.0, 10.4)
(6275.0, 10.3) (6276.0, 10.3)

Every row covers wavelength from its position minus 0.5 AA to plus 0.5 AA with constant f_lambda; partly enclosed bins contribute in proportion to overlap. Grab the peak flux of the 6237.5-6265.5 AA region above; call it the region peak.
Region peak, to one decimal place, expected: 11.7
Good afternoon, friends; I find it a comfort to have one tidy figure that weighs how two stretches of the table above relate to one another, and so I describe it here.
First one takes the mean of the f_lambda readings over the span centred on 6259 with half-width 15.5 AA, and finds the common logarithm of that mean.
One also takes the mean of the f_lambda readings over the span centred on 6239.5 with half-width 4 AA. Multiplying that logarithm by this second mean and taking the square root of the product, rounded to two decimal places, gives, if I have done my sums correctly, 3.21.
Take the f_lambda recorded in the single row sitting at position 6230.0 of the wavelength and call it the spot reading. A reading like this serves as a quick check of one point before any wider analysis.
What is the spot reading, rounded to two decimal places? 10.30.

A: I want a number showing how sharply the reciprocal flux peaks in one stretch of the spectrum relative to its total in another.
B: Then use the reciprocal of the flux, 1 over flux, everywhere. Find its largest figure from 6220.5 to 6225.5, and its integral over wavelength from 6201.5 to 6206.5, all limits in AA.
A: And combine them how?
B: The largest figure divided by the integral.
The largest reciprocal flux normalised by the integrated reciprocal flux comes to 0.215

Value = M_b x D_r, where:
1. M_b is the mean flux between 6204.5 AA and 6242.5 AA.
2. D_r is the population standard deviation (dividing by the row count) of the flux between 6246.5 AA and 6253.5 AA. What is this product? 3.7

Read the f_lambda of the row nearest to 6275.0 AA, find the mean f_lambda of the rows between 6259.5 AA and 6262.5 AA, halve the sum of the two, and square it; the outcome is 100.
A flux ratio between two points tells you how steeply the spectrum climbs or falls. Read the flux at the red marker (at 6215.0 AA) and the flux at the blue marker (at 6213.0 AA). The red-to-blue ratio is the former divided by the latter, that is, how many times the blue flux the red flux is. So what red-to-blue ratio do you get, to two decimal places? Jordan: 1.03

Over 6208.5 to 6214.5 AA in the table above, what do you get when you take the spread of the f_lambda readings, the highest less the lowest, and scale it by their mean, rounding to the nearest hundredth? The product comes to 2.07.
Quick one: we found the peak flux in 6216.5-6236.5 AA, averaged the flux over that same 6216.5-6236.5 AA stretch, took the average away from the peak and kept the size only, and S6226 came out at 0.25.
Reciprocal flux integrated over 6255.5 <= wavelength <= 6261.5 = 0.587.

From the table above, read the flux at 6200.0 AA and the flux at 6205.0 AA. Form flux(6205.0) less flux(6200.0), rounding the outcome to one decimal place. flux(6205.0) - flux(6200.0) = -0.3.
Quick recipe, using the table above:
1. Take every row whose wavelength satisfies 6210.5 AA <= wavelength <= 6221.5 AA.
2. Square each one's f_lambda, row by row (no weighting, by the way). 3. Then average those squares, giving 109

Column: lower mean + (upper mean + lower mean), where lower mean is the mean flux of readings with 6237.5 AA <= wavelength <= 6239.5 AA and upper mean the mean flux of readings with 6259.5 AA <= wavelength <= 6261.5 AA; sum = 29.6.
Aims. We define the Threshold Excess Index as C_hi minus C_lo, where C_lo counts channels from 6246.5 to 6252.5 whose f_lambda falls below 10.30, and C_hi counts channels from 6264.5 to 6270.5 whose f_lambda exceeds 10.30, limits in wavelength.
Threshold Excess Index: 5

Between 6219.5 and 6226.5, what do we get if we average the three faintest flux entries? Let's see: 10.2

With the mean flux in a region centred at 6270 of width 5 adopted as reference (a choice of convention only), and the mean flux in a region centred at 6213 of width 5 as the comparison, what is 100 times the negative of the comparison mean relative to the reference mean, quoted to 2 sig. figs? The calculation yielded -97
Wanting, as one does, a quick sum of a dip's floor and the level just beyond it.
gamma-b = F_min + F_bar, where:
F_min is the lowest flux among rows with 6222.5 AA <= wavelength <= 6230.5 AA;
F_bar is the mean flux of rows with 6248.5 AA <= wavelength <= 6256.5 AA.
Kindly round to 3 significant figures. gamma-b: 21.5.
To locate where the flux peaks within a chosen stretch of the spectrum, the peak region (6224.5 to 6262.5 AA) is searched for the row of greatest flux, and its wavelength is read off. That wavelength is 6253.0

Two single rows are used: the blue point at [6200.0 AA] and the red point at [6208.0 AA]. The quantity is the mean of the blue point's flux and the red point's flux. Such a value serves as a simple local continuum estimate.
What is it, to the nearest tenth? 10.9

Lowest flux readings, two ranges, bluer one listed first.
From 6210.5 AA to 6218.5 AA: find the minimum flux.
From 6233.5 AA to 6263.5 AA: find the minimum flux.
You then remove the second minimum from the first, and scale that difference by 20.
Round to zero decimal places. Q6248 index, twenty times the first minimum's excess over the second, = 13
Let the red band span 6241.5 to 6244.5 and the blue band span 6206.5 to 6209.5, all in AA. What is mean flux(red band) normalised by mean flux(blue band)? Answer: 0.98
